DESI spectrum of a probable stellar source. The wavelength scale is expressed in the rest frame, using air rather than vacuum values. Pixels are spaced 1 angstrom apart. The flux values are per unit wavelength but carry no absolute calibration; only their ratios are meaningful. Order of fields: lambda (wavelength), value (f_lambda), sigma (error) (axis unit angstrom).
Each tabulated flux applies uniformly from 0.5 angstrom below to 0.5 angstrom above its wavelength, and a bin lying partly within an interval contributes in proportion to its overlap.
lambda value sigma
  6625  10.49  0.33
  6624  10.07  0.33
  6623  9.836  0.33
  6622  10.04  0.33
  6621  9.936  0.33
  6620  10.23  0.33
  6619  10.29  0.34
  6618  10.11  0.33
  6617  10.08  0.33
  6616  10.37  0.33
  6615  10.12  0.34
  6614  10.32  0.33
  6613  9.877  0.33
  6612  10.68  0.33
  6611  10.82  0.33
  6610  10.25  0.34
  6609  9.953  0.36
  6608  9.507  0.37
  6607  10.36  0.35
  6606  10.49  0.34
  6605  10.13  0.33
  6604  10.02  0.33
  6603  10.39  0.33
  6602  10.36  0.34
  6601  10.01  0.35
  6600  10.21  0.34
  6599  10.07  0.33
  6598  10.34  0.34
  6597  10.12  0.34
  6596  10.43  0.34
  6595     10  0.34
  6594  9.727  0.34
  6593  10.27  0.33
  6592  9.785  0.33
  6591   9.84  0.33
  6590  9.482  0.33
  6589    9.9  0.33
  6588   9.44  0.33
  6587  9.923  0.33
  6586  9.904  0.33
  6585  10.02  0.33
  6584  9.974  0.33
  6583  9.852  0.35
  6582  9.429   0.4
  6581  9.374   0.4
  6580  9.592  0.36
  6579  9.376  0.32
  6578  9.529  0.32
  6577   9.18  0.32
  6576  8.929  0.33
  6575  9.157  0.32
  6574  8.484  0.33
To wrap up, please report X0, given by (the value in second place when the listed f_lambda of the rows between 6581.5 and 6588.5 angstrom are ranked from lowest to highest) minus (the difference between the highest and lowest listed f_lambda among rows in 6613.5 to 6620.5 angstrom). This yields 9.15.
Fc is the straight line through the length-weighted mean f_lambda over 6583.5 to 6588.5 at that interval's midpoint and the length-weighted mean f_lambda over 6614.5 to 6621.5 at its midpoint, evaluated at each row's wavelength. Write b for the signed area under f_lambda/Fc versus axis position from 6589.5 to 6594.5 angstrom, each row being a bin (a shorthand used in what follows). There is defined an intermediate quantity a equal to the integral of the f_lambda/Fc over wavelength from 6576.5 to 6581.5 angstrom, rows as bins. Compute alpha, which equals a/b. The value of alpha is 0.97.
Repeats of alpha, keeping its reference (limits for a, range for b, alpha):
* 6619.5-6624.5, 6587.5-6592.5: 1.00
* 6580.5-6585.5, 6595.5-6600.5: 0.96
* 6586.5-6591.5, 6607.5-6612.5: 0.97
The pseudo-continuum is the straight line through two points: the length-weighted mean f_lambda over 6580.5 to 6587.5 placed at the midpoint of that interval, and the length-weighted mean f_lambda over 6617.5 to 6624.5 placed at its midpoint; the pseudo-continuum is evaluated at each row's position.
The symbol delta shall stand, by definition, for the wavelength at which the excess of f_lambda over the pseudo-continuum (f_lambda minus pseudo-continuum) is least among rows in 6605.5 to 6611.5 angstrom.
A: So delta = 6608 angstrom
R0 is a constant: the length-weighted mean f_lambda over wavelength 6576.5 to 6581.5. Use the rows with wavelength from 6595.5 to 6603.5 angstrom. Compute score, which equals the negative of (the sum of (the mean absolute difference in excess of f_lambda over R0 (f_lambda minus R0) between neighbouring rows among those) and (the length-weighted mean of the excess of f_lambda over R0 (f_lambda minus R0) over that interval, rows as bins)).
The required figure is -1.05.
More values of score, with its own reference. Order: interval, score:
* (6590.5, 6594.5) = -0.86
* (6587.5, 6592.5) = -0.60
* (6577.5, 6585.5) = -0.41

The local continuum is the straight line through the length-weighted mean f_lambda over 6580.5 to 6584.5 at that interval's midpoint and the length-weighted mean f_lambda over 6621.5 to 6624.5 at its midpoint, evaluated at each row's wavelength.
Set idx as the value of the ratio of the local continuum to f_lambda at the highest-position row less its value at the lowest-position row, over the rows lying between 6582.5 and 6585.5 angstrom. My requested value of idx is -0.015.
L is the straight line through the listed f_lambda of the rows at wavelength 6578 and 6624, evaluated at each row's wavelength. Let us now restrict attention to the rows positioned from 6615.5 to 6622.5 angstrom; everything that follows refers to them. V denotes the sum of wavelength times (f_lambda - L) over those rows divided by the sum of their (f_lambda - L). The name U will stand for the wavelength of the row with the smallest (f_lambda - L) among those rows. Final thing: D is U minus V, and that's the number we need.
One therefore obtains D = 3.5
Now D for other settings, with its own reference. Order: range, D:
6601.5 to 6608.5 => 4.1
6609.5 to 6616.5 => 0.6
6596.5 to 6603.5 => 0.8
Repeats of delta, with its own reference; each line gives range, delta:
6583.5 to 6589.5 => 6588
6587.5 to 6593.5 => 6588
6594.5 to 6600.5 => 6595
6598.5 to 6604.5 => 6604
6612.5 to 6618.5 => 6613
